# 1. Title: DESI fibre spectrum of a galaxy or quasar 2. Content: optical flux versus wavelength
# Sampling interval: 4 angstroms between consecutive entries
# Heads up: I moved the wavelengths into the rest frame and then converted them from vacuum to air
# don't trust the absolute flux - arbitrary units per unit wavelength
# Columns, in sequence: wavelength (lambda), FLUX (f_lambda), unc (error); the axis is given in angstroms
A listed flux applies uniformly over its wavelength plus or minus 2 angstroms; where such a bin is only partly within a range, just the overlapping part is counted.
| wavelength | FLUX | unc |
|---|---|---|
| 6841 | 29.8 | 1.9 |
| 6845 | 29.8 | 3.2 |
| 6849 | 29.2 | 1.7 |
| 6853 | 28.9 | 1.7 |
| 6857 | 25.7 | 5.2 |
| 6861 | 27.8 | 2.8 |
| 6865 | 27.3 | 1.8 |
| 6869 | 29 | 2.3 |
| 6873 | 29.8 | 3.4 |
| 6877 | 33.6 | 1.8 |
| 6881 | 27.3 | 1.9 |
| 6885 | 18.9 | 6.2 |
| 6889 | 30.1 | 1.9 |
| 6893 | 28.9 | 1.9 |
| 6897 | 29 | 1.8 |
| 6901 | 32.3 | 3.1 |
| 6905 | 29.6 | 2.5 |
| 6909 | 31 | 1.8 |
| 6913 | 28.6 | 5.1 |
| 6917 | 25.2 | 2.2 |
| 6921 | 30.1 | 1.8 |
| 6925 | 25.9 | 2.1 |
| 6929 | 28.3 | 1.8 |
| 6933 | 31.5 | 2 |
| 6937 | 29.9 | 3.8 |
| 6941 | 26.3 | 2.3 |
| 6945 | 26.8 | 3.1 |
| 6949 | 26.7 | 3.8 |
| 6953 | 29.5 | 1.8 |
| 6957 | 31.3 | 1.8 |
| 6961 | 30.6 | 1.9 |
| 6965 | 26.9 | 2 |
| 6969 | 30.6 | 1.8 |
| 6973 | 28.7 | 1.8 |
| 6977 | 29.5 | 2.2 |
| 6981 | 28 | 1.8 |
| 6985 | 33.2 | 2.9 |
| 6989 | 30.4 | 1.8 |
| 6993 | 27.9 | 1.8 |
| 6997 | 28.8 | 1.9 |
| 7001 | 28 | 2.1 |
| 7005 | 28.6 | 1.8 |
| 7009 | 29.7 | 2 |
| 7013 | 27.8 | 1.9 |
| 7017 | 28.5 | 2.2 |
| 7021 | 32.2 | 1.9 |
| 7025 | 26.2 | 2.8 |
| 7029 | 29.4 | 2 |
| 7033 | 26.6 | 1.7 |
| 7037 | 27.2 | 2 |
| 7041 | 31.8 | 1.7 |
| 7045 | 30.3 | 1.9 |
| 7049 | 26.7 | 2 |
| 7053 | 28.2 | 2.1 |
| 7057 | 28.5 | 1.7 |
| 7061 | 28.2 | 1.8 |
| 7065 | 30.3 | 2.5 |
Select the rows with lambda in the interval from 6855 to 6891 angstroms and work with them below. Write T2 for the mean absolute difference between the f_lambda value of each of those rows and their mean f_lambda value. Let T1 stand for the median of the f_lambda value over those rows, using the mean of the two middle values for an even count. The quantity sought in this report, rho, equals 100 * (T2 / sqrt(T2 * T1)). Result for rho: 30.6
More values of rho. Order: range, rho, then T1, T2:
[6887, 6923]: 21.2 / 29.6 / 1.3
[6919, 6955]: 24.5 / 28.3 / 1.7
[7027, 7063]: 21.5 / 28.2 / 1.3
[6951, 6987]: 22.1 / 29.5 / 1.4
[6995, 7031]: 19.5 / 28.6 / 1.1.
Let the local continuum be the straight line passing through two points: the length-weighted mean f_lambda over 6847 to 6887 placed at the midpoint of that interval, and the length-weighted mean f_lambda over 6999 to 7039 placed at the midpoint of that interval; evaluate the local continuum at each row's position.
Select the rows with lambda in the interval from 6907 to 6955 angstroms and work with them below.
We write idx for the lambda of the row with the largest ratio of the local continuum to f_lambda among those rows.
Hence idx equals 6917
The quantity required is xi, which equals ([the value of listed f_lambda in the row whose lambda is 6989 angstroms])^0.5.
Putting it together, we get 5.51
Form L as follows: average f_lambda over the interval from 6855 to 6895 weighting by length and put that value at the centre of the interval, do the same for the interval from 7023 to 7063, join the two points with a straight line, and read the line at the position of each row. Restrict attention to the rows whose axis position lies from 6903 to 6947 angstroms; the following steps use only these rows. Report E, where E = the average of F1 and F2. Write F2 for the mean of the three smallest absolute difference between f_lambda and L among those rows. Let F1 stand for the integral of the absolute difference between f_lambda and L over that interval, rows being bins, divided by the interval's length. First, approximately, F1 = 1.91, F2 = 0.73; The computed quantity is 1.3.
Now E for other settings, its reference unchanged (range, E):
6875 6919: 1.8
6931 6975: 1.5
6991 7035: 0.7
